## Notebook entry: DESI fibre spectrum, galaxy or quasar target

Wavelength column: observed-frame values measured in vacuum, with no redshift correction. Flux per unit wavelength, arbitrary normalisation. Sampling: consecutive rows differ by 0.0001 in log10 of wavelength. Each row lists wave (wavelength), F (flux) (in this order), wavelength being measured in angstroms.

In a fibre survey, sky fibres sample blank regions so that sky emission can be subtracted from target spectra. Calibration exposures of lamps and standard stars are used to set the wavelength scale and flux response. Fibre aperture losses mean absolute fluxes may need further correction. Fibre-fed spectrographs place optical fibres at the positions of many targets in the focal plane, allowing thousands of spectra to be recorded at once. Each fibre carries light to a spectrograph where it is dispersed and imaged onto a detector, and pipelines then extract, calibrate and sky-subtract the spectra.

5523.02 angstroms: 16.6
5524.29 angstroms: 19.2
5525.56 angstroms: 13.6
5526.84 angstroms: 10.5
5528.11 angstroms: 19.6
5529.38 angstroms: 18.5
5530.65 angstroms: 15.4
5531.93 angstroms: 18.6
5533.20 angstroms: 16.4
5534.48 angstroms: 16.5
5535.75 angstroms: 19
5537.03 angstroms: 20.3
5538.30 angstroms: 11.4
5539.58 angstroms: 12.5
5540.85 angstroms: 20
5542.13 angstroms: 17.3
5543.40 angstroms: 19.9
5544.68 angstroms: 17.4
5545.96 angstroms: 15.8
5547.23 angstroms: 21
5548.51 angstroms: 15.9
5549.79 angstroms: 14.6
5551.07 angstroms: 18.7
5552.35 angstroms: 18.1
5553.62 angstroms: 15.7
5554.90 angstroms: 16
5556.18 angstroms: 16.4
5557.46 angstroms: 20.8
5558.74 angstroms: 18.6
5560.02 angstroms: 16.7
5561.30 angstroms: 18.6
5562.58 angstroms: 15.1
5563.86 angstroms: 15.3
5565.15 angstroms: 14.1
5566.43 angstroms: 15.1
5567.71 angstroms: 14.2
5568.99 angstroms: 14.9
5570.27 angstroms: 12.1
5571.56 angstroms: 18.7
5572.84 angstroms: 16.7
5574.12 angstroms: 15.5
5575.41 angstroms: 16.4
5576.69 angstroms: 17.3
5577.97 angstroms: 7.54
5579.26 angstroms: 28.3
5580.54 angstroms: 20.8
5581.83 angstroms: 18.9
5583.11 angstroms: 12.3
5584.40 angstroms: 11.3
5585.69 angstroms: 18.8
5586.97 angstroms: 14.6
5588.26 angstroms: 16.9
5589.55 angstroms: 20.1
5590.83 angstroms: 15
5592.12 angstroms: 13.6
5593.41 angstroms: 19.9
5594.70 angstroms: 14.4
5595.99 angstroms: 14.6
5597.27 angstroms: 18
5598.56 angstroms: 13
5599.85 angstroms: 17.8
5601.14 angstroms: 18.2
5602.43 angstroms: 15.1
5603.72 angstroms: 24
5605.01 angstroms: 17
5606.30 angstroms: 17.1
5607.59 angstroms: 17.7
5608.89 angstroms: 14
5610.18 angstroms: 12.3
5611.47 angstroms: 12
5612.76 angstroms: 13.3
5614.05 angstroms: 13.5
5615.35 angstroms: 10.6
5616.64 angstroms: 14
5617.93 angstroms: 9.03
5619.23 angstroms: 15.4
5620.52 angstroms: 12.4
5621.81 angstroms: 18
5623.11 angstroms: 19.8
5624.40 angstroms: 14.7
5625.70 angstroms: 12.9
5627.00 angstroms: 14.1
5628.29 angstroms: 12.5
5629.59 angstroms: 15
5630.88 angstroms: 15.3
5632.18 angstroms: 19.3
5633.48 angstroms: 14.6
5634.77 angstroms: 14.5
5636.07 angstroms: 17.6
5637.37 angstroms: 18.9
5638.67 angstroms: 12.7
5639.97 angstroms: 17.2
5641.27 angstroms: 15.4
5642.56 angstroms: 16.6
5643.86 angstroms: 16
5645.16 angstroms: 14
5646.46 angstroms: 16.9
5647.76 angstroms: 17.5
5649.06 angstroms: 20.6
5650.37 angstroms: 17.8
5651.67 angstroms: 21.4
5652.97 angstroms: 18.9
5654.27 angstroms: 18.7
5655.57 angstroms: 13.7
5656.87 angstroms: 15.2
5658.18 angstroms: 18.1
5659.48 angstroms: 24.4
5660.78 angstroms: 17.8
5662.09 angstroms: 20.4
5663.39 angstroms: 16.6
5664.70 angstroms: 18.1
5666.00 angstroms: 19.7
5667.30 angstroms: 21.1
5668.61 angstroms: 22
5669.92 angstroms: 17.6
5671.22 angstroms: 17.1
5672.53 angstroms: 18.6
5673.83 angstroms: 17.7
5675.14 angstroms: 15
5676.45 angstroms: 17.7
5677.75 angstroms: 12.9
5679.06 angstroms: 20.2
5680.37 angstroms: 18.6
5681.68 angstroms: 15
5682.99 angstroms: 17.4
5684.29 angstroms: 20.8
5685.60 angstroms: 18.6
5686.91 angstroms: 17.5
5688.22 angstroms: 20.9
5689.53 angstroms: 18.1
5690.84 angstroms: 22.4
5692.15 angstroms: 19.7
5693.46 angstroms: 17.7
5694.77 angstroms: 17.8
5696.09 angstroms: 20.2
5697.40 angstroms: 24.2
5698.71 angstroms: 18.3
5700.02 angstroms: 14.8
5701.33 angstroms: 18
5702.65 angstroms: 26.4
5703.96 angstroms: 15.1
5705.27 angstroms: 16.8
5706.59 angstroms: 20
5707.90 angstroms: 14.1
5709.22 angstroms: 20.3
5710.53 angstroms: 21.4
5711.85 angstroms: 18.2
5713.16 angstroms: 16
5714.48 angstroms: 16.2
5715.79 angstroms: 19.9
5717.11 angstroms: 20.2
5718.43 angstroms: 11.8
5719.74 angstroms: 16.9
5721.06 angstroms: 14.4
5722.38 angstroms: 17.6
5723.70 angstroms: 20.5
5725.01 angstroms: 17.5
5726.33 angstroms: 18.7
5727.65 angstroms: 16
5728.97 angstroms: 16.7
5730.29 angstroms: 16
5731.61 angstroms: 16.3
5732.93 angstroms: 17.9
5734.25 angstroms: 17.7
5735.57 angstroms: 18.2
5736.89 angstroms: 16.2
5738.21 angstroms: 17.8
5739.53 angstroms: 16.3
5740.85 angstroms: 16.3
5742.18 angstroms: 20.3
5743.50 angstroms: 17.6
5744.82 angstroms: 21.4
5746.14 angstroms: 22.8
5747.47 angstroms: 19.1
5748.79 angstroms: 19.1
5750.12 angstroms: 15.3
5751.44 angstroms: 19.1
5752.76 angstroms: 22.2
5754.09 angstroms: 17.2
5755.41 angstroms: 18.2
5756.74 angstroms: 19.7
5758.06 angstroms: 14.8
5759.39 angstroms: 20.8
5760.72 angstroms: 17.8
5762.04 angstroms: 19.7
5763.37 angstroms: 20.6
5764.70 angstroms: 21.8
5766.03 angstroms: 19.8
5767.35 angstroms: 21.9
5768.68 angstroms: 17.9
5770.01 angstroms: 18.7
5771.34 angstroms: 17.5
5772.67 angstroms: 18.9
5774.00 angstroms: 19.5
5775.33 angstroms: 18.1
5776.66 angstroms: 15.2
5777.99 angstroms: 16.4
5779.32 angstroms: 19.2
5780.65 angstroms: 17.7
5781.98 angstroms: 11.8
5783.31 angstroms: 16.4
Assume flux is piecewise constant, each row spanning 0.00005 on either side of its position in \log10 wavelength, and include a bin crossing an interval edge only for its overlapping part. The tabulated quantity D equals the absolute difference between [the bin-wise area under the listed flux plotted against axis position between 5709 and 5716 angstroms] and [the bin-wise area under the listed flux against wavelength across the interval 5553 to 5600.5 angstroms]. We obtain 646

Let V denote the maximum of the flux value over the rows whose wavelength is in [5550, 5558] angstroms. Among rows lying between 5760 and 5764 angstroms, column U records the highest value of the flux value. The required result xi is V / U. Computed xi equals 1.01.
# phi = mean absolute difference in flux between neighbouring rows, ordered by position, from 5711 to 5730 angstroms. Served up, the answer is 2.8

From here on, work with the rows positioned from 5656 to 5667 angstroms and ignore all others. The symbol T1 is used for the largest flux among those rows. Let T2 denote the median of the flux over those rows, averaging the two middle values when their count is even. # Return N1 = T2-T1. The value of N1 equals -6.3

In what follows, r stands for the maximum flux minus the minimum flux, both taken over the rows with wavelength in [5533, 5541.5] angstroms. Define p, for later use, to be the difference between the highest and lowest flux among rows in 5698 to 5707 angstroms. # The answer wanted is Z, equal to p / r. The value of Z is 1.30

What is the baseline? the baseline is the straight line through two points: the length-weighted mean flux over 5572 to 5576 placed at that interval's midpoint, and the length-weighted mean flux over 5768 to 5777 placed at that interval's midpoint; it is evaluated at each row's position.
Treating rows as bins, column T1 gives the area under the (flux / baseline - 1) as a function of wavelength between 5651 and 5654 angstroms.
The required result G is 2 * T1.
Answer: 1.0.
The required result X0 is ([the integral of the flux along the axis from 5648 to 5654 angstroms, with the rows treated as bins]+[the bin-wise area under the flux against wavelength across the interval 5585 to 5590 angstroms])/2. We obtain 102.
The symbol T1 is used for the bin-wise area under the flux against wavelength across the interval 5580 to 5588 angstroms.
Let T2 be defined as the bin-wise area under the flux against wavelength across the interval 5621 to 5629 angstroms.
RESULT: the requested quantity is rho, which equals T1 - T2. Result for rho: 7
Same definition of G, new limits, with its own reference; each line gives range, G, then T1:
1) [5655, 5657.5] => -0.8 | -0.4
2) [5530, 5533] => 0.4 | 0.2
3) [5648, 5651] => 0.7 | 0.4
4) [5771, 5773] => 0.0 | 0.0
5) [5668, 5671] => 0.8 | 0.4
